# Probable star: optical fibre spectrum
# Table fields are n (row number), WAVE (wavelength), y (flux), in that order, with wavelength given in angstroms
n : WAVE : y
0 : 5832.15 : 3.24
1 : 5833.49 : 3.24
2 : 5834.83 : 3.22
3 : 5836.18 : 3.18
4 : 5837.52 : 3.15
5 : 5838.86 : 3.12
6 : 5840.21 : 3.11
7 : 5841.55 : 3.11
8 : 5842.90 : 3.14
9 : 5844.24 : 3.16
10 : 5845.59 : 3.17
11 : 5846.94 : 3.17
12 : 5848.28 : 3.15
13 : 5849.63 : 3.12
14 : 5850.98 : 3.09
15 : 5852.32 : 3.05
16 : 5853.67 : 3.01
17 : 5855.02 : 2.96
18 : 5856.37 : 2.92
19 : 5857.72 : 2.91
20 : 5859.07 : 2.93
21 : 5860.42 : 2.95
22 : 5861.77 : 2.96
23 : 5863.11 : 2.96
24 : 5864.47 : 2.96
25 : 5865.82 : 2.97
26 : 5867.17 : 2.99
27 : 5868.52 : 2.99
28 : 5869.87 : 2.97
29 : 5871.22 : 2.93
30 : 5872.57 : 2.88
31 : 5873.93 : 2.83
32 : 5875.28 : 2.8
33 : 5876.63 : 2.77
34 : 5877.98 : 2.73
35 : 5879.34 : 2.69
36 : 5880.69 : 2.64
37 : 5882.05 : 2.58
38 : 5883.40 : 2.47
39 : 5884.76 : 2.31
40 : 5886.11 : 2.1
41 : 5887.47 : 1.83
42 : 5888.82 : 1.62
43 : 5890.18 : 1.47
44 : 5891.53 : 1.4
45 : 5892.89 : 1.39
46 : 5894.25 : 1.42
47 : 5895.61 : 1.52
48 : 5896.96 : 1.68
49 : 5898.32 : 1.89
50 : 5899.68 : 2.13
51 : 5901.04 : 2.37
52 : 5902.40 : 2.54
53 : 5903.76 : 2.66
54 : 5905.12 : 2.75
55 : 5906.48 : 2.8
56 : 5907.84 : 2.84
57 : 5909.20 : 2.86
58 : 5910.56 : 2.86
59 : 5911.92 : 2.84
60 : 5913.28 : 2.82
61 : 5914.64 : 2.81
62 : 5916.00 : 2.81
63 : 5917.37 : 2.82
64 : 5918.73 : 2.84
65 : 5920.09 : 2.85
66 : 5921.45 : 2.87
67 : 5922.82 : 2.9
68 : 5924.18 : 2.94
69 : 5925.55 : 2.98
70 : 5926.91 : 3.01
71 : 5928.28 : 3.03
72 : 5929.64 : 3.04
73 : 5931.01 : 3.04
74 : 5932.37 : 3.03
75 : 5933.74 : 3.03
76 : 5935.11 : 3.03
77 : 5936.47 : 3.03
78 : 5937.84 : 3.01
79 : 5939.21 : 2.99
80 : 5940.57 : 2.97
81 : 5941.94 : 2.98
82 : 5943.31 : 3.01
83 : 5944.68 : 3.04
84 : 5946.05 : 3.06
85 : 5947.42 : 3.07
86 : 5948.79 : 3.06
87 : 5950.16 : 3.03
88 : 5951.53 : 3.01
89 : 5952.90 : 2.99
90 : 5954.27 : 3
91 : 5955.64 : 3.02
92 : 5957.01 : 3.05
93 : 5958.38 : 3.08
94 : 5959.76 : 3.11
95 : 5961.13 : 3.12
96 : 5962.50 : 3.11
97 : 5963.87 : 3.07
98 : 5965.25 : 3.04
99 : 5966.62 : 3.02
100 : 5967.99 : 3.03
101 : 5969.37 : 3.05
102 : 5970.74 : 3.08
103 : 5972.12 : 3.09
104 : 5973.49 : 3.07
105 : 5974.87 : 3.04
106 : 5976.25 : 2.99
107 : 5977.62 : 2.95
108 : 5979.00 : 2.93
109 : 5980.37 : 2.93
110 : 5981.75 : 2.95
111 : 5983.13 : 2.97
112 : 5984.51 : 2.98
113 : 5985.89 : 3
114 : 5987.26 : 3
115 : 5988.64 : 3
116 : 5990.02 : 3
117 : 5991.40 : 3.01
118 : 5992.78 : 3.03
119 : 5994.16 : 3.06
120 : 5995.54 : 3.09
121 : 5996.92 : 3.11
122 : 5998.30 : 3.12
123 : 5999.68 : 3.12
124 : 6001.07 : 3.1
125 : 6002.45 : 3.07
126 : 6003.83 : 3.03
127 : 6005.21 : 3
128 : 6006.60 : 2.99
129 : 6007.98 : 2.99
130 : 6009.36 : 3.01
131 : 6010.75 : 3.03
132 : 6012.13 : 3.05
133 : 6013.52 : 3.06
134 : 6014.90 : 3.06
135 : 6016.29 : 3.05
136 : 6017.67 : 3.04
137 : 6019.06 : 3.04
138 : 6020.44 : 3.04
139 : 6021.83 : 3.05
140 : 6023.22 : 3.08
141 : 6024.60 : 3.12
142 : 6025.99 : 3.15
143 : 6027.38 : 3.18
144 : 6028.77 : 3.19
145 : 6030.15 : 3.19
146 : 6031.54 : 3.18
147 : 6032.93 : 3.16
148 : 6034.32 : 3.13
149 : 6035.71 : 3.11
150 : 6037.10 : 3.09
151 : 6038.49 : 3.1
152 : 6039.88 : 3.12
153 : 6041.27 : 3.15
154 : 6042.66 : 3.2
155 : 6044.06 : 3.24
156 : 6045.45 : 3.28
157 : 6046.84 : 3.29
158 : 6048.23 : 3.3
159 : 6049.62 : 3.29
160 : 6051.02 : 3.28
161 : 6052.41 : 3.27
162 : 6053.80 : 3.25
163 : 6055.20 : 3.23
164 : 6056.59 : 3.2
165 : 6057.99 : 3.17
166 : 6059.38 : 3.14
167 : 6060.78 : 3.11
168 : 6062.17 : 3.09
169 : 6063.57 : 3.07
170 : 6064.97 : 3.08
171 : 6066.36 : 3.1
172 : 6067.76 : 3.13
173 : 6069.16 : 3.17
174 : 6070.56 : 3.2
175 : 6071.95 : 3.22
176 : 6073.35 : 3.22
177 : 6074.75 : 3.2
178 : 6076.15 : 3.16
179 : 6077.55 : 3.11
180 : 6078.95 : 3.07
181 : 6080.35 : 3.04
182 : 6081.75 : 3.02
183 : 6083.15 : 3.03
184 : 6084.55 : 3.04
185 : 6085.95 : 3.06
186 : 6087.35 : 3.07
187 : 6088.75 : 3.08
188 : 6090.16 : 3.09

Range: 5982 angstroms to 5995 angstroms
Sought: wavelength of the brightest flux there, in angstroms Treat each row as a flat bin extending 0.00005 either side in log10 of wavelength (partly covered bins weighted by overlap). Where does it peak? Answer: 5994.16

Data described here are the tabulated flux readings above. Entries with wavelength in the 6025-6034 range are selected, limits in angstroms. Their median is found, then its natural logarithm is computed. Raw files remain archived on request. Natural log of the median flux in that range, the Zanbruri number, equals 1.16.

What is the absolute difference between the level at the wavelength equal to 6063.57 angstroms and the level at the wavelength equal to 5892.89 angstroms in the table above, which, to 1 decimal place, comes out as 1.7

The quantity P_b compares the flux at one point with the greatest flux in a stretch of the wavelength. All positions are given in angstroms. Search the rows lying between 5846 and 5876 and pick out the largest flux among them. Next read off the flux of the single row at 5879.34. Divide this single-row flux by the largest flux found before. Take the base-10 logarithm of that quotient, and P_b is -0.071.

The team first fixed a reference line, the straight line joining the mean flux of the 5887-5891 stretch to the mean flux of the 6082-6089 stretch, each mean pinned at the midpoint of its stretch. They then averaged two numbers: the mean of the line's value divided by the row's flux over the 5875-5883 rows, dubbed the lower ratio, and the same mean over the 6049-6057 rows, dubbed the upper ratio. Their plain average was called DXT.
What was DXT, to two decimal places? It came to 0.72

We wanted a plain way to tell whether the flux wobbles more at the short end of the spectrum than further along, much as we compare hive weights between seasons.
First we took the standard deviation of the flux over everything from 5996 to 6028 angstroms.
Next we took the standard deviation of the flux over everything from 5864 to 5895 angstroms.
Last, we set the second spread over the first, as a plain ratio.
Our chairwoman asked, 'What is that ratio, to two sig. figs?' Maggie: 12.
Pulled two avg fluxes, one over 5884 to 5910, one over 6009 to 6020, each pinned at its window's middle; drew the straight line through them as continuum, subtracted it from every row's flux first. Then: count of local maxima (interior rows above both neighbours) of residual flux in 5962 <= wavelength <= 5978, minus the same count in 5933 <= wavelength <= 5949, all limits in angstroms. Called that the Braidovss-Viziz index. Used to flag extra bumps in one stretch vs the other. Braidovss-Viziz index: 0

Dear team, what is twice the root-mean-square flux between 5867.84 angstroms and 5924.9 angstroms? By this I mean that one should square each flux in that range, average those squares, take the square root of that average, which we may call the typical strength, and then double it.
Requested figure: 5.07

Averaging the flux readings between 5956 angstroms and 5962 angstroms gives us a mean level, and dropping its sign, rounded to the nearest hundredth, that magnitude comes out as 3.09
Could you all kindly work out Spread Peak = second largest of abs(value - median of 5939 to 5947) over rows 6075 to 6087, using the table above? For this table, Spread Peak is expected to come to 0.11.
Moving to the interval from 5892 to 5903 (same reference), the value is 1.58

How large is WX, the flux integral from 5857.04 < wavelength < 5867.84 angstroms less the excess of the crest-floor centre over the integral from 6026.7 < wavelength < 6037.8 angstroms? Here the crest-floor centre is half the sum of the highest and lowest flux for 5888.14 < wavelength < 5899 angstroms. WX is 65.3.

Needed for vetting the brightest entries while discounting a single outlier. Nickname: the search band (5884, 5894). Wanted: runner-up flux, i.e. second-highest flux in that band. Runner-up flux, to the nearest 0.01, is 2.10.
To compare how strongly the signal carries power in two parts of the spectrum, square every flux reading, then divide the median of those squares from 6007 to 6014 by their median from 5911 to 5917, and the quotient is 1.16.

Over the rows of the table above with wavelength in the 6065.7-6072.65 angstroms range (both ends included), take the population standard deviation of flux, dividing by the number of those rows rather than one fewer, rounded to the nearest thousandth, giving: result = 0.044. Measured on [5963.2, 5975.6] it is 0.023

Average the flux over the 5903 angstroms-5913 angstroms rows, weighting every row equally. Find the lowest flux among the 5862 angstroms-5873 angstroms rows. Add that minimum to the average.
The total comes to 5.68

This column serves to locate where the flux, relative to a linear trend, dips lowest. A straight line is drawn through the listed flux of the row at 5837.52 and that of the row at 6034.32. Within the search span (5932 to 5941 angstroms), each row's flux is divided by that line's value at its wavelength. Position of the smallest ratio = 5940.57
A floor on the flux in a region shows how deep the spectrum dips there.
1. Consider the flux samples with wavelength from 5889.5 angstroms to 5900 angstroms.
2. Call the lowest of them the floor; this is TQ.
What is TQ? 1.39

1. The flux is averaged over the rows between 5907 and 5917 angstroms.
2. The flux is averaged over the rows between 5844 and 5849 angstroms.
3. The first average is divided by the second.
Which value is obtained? 0.90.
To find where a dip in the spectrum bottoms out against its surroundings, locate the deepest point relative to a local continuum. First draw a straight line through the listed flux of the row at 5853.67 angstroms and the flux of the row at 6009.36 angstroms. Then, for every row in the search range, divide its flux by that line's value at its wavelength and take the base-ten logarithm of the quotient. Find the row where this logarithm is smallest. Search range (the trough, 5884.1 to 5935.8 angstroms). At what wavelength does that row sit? 5892.89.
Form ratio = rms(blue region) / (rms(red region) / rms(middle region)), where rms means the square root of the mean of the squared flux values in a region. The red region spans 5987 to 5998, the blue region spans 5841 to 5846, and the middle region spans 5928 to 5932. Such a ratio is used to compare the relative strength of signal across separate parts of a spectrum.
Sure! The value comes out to 3.1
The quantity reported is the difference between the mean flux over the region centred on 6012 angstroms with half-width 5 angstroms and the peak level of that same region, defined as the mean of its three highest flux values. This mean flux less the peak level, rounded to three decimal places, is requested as -0.021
